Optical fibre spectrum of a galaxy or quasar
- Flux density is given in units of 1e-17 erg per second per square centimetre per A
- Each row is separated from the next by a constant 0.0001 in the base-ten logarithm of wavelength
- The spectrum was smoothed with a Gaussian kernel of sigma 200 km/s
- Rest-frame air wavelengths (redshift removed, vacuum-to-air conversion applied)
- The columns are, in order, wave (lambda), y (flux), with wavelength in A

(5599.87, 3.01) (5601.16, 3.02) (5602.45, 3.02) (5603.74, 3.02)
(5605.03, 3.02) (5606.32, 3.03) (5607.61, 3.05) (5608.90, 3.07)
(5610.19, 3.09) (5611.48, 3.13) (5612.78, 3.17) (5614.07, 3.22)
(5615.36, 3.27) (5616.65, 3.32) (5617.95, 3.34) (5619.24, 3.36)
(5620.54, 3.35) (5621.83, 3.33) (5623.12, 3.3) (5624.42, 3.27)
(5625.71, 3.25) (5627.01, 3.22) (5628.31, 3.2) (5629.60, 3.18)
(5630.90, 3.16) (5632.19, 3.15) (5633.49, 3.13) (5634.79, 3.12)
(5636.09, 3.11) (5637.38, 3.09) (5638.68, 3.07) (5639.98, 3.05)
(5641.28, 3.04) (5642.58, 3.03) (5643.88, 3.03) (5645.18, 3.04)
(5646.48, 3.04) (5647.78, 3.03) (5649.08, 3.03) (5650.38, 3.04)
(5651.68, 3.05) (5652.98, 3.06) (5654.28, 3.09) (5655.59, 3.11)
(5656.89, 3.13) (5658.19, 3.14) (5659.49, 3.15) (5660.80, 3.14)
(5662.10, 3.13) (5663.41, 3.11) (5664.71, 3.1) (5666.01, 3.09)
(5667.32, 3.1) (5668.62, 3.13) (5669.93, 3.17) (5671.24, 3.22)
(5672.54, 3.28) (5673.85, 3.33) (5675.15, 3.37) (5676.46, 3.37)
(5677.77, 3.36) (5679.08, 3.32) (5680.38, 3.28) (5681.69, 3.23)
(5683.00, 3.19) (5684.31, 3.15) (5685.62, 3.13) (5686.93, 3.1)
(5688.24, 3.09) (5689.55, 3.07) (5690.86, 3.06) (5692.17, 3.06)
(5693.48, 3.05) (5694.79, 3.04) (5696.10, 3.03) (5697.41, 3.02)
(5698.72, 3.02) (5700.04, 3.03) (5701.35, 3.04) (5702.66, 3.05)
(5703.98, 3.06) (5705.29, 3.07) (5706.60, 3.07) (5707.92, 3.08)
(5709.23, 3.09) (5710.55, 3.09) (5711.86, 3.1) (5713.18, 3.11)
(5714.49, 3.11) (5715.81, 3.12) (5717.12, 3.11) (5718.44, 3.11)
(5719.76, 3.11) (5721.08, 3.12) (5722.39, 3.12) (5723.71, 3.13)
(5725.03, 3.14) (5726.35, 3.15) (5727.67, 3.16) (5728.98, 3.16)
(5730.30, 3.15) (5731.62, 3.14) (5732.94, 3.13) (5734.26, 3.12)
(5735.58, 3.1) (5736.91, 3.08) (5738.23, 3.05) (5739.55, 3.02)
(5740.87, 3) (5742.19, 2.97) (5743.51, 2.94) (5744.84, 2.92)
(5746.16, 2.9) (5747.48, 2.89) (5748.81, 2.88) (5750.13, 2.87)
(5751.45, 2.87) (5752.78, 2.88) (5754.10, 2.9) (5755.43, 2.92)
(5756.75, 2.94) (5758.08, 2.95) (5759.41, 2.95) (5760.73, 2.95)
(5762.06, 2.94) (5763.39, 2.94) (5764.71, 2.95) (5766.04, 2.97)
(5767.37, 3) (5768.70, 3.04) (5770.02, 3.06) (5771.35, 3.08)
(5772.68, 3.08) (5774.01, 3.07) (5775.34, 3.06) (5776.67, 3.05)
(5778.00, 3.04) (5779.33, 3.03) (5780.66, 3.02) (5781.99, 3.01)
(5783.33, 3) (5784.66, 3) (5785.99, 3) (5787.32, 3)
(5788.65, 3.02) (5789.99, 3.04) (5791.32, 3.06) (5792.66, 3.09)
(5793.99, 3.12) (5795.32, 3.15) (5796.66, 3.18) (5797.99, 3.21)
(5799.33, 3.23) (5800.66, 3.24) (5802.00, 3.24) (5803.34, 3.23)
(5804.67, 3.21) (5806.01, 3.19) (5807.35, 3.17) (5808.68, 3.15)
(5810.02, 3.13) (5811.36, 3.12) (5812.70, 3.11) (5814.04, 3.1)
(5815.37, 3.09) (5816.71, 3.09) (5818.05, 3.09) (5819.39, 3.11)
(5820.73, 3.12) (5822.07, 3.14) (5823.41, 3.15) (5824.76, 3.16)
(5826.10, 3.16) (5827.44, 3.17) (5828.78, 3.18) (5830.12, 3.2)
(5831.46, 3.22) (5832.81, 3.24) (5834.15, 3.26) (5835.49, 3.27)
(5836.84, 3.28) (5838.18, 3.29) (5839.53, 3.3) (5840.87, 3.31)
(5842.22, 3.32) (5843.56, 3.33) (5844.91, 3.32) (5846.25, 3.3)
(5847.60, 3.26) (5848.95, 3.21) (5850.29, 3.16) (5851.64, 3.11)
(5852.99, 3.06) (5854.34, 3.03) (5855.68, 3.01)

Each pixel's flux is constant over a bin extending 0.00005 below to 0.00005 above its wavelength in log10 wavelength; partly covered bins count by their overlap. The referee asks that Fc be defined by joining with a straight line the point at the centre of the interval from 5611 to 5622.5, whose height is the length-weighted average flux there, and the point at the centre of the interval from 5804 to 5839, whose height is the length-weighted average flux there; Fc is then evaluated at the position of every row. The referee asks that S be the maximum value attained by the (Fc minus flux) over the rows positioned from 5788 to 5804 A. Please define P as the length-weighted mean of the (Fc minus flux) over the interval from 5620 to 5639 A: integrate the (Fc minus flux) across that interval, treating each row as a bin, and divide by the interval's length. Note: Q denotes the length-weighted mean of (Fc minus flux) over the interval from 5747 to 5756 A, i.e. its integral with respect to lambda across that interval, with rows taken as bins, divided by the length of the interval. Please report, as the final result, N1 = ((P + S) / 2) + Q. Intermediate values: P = 0.08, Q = 0.32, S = 0.17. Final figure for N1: 0.442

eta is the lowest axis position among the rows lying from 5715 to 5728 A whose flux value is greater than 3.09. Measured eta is 5715.81 A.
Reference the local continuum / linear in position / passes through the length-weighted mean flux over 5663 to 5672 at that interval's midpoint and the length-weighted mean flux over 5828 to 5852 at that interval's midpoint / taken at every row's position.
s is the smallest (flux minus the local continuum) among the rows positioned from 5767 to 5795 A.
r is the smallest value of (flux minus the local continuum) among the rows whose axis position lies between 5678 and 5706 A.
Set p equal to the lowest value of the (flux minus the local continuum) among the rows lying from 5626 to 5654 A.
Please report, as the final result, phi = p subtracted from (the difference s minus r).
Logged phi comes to 0.01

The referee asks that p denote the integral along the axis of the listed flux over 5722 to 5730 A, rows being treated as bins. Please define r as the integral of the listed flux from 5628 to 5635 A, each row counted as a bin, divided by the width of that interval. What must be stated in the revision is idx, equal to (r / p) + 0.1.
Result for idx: 0.226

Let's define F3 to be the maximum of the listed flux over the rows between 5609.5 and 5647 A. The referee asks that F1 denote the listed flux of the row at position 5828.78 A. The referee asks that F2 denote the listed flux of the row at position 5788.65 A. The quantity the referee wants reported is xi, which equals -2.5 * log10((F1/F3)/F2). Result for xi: 1.26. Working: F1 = 3.18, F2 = 3.02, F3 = 3.36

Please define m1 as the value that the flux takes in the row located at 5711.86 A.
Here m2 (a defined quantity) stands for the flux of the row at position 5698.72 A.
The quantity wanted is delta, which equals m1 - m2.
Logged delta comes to 0.08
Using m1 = 3.1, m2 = 3.02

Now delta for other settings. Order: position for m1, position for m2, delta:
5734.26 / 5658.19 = -0.02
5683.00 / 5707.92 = 0.11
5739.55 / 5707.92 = -0.06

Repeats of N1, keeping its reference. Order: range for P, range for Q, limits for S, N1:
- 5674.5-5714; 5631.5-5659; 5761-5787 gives 0.376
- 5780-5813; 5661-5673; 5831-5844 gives 0.112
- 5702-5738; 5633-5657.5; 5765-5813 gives 0.369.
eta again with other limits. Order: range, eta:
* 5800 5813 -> 5800.66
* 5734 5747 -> 5734.26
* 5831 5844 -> 5831.46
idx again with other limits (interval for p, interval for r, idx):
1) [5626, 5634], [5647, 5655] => 0.220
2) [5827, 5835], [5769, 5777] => 0.219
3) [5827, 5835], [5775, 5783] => 0.218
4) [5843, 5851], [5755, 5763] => 0.213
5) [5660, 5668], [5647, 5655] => 0.222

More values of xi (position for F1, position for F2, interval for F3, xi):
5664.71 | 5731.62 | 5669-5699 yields 1.33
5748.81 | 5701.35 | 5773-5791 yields 1.28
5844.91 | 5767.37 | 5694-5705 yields 1.10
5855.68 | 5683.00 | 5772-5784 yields 1.28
